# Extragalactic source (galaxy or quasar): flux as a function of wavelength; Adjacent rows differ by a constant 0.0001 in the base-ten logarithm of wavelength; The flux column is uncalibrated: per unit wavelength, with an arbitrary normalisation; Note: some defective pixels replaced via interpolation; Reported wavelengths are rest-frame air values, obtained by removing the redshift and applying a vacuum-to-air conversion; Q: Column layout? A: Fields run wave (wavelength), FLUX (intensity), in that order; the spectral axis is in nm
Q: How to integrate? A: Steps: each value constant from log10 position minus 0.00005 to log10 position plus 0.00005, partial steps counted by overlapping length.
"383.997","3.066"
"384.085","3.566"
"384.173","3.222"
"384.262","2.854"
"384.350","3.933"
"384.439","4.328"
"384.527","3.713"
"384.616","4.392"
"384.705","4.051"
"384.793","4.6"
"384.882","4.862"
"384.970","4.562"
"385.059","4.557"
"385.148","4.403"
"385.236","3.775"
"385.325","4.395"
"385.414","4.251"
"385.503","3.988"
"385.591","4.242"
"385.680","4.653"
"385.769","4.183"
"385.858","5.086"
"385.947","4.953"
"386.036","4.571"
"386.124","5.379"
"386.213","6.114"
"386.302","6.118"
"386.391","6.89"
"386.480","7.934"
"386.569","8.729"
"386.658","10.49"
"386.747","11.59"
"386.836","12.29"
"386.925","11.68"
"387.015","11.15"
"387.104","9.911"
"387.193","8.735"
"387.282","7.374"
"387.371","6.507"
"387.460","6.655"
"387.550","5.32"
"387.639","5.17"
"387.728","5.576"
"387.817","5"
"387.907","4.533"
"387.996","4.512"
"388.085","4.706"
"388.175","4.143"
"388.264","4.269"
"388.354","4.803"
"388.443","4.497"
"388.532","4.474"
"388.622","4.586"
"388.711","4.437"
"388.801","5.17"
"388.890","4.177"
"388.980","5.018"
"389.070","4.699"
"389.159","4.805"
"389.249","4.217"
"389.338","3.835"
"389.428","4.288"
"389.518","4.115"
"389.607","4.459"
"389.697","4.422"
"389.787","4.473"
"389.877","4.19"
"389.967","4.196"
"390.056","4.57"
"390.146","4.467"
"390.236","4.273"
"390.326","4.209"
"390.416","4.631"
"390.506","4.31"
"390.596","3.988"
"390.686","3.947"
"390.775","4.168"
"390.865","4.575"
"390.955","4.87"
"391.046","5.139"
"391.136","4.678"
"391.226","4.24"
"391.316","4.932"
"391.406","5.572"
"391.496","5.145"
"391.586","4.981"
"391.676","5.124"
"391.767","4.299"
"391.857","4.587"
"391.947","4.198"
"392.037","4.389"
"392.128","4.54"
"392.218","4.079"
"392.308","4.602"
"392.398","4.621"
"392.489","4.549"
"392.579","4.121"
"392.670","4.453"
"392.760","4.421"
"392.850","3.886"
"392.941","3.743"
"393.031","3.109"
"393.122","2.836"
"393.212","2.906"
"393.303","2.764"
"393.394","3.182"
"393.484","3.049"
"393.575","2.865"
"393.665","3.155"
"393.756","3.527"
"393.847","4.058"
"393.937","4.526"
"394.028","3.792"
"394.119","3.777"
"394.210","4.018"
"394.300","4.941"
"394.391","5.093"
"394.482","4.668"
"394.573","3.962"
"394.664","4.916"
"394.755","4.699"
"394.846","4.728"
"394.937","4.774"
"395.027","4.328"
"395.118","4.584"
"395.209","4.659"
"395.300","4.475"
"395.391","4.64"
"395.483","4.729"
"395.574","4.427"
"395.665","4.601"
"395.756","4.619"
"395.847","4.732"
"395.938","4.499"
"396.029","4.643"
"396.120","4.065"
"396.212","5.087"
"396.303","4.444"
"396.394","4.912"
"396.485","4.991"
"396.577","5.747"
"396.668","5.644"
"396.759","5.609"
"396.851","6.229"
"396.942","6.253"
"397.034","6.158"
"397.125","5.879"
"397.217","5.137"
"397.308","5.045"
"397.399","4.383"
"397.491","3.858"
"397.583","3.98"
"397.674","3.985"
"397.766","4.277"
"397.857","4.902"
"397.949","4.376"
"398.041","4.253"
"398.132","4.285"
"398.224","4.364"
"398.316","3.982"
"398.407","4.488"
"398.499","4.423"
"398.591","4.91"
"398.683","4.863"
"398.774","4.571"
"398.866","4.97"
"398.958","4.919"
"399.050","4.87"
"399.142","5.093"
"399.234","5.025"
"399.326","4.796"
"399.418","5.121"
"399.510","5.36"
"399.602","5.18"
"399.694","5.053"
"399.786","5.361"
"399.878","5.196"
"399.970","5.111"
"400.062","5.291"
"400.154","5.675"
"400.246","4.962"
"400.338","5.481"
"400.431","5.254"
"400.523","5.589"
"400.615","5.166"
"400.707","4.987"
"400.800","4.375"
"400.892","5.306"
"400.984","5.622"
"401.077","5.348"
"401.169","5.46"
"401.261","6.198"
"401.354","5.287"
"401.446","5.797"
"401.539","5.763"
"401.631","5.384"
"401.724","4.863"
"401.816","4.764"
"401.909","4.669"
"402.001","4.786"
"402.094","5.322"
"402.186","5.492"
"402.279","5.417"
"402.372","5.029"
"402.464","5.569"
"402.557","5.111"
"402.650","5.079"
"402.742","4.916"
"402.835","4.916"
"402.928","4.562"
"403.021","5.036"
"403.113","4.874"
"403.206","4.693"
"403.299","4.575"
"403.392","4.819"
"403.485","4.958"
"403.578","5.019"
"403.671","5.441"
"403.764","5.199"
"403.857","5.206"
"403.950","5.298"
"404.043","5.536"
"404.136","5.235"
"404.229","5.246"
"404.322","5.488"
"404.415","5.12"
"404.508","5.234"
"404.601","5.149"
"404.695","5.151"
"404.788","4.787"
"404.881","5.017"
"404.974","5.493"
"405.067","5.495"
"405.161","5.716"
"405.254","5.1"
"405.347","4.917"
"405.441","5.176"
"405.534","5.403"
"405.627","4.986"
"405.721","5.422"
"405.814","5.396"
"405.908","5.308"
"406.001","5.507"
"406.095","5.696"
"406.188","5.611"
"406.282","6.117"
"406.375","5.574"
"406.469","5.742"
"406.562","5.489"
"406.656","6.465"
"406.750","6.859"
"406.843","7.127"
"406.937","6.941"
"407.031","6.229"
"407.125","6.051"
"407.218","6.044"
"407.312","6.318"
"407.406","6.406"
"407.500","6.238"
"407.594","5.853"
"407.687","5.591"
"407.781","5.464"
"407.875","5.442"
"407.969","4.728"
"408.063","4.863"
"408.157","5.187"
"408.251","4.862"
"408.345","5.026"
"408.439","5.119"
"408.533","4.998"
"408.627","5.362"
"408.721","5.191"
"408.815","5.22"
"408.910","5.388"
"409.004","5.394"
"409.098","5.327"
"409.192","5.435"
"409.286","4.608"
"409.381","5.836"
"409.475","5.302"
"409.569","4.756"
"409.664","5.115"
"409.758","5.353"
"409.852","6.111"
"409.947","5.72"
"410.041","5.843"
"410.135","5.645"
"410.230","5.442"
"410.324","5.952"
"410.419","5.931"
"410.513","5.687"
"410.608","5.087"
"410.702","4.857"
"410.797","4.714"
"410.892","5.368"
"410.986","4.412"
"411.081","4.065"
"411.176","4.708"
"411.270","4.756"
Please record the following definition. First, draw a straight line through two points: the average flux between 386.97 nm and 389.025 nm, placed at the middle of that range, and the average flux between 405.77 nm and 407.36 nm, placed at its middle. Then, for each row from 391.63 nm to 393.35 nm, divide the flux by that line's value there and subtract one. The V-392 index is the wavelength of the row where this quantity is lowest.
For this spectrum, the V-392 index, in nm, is 393.303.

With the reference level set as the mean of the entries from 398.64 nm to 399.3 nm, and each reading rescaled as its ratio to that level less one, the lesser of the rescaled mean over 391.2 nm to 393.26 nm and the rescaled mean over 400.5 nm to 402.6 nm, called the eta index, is -0.12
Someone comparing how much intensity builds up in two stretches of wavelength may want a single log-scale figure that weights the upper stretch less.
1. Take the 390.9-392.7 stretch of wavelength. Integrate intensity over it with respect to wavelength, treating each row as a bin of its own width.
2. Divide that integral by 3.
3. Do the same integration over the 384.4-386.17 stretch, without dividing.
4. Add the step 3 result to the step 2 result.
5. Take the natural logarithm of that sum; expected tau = 2.37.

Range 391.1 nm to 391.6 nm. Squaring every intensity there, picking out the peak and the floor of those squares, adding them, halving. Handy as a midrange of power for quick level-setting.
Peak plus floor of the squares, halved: 25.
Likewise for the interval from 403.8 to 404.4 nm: 29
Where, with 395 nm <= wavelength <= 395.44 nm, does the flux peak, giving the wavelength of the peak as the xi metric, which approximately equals 395.209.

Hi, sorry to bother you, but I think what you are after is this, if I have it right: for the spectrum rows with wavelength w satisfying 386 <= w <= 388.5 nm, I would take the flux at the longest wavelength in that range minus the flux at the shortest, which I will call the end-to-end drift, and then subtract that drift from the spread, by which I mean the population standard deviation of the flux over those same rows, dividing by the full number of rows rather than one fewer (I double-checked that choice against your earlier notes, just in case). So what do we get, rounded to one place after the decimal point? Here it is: 2.6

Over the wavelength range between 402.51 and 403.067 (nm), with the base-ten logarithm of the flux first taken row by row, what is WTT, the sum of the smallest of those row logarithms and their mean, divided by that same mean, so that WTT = 1.95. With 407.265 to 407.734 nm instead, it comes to 1.95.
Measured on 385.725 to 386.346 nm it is 1.87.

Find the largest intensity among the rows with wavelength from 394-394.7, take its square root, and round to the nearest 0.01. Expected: 2.26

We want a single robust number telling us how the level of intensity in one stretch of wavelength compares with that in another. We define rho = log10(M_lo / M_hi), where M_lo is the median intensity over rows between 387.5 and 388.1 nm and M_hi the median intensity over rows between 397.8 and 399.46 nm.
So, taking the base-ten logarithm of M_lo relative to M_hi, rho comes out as 0.015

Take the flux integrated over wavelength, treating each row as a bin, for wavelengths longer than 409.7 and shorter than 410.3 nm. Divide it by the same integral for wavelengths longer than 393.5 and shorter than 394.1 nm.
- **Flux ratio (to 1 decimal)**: 1.6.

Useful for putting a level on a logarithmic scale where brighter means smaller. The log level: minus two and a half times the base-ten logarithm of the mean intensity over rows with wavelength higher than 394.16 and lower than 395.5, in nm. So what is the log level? -1.66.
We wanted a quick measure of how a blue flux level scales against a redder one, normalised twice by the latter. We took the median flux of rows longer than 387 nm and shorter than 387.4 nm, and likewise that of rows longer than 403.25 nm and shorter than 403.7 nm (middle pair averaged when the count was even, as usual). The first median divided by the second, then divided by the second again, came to 0.36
